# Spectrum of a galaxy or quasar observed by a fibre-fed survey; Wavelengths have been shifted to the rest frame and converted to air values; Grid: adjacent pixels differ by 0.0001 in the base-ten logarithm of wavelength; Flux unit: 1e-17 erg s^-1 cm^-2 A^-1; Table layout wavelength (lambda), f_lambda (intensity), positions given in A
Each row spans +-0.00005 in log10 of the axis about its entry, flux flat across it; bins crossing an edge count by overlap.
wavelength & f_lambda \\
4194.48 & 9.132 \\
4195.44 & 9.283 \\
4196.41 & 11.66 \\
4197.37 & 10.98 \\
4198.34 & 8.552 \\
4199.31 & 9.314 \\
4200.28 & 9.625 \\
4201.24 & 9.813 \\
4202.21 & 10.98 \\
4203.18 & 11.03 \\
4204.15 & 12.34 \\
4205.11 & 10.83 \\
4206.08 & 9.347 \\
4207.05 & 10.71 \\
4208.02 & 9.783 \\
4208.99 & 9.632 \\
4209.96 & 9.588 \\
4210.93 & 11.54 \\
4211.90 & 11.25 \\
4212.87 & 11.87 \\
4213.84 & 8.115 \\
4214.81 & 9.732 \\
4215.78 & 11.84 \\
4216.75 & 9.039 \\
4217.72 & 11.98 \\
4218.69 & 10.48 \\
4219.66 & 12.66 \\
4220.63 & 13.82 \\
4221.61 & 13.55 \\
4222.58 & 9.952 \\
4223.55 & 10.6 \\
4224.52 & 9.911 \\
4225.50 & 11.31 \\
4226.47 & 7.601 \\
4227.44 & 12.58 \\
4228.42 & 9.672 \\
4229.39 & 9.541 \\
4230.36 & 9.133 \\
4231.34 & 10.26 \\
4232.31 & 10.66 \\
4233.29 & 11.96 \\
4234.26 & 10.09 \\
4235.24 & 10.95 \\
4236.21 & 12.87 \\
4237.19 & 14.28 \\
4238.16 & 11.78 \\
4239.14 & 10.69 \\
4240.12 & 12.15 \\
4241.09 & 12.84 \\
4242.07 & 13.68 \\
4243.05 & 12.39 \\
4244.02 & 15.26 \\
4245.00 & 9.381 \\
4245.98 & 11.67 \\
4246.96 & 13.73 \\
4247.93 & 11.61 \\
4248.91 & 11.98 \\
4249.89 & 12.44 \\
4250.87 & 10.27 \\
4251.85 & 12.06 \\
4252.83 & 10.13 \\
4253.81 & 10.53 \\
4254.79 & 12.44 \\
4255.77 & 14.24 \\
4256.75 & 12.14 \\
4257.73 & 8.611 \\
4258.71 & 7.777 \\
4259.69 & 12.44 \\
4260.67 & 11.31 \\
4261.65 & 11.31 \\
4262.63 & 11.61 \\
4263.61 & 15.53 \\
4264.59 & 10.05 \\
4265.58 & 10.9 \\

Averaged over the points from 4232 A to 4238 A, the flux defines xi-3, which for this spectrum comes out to 11.8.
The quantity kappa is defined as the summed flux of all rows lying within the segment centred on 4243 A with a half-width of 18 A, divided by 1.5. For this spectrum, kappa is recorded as 282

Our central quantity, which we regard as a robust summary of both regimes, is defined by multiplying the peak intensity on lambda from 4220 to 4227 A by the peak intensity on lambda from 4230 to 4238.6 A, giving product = 197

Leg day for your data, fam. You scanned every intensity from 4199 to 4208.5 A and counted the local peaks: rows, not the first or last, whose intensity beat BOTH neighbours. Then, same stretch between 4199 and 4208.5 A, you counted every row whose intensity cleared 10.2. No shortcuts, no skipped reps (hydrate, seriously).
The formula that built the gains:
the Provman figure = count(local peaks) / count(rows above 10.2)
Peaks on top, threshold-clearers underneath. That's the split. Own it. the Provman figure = 0.40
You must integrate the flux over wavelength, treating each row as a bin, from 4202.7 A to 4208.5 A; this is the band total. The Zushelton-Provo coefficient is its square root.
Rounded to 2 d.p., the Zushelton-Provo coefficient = 7.87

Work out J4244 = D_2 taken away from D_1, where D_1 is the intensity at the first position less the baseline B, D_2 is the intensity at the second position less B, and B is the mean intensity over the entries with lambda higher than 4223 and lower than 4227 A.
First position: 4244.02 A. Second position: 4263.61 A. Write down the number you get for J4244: -0.3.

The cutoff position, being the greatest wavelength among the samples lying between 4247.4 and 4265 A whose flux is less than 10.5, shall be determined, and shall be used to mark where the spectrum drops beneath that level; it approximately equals 4264.59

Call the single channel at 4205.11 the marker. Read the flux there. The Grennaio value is 10.83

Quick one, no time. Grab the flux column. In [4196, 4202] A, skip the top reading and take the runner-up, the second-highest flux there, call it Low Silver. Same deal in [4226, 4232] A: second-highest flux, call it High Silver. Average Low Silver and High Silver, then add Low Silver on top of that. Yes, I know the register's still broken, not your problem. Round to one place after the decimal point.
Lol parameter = 21.6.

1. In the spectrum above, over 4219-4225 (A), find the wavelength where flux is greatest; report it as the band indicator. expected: 4220.63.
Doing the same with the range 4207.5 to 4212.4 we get 4210.93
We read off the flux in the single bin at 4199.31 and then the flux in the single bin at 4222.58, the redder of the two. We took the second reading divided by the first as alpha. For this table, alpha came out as 1.07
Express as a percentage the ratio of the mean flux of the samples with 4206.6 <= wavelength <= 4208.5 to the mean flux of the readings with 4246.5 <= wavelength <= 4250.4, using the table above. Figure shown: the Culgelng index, 82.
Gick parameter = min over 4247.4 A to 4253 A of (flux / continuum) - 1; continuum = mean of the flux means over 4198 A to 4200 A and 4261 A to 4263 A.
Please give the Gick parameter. -0.01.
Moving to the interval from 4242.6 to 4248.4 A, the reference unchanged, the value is -0.08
